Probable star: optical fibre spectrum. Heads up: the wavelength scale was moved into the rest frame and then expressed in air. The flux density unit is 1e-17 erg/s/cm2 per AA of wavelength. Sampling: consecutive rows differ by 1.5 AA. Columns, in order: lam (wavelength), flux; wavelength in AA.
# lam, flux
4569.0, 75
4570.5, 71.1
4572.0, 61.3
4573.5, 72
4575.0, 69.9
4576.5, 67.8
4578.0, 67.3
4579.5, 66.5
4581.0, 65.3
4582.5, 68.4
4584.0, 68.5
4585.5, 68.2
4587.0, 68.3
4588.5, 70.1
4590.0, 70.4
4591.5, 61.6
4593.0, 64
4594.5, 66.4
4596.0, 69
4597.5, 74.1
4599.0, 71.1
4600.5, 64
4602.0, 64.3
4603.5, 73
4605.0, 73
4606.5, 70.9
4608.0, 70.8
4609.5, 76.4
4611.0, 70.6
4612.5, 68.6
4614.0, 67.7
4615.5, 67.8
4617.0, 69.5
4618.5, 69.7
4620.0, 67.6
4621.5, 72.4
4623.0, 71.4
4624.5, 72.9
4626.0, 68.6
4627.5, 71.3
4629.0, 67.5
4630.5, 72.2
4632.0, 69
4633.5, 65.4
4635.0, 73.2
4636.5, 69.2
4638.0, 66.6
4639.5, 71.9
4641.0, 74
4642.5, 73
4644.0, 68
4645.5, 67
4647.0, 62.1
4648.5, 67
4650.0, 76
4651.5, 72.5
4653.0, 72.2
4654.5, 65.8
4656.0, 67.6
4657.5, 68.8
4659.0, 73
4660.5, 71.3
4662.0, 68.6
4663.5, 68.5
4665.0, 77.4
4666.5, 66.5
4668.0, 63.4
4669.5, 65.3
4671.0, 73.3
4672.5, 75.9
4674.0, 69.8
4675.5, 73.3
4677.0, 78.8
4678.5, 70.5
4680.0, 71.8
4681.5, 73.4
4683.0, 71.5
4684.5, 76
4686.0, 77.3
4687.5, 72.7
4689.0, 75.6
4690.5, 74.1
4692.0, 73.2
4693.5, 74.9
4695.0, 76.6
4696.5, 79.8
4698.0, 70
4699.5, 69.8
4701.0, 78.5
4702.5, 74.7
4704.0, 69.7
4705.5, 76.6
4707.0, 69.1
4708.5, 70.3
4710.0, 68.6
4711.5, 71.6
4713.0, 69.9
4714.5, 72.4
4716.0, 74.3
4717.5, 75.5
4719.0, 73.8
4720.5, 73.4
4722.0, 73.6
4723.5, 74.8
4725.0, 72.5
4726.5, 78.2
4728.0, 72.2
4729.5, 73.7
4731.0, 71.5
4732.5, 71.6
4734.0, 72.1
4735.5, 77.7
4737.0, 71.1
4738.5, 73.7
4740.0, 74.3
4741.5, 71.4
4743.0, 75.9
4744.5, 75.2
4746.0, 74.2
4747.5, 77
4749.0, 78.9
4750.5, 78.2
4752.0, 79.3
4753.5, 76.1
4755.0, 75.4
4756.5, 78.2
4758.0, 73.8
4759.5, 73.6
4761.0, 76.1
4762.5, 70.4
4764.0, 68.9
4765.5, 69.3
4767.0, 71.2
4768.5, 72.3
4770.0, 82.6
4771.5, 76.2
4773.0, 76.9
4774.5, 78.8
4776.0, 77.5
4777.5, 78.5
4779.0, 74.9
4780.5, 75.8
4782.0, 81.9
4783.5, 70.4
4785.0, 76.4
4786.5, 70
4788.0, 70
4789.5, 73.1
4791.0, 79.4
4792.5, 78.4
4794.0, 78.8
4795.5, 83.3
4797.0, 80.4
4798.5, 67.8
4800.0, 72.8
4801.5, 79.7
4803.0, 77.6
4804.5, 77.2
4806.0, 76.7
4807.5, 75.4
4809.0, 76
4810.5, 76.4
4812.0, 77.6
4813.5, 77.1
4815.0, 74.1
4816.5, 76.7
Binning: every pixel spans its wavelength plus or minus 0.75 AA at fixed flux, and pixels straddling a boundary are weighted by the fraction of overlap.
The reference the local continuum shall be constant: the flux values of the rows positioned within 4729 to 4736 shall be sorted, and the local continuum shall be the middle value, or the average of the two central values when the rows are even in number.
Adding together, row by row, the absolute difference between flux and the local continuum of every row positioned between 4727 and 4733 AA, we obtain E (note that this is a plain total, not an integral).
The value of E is 3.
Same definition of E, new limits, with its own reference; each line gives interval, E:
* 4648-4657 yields 20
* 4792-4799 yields 37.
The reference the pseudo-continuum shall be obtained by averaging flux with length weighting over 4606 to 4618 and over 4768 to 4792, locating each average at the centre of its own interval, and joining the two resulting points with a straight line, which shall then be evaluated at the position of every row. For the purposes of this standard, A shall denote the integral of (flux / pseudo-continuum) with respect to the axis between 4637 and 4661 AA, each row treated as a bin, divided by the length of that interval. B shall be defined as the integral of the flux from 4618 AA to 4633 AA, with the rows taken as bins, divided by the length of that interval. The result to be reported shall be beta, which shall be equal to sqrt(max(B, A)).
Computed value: 8.4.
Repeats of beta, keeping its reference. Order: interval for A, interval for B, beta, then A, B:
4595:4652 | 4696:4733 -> 8.5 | 0.990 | 73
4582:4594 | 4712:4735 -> 8.6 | 0.971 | 73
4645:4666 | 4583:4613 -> 8.3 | 0.973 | 69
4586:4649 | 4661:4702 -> 8.5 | 0.984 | 73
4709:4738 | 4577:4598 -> 8.2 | 0.987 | 68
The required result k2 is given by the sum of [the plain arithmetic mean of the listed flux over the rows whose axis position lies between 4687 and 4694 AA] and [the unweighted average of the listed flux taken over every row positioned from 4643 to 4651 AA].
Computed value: 142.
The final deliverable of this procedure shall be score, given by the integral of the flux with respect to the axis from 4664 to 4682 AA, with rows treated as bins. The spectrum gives 1288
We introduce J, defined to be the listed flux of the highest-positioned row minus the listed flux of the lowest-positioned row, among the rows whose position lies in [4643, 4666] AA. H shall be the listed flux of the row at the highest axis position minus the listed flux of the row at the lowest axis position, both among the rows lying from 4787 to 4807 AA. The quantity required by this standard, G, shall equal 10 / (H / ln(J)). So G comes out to 3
